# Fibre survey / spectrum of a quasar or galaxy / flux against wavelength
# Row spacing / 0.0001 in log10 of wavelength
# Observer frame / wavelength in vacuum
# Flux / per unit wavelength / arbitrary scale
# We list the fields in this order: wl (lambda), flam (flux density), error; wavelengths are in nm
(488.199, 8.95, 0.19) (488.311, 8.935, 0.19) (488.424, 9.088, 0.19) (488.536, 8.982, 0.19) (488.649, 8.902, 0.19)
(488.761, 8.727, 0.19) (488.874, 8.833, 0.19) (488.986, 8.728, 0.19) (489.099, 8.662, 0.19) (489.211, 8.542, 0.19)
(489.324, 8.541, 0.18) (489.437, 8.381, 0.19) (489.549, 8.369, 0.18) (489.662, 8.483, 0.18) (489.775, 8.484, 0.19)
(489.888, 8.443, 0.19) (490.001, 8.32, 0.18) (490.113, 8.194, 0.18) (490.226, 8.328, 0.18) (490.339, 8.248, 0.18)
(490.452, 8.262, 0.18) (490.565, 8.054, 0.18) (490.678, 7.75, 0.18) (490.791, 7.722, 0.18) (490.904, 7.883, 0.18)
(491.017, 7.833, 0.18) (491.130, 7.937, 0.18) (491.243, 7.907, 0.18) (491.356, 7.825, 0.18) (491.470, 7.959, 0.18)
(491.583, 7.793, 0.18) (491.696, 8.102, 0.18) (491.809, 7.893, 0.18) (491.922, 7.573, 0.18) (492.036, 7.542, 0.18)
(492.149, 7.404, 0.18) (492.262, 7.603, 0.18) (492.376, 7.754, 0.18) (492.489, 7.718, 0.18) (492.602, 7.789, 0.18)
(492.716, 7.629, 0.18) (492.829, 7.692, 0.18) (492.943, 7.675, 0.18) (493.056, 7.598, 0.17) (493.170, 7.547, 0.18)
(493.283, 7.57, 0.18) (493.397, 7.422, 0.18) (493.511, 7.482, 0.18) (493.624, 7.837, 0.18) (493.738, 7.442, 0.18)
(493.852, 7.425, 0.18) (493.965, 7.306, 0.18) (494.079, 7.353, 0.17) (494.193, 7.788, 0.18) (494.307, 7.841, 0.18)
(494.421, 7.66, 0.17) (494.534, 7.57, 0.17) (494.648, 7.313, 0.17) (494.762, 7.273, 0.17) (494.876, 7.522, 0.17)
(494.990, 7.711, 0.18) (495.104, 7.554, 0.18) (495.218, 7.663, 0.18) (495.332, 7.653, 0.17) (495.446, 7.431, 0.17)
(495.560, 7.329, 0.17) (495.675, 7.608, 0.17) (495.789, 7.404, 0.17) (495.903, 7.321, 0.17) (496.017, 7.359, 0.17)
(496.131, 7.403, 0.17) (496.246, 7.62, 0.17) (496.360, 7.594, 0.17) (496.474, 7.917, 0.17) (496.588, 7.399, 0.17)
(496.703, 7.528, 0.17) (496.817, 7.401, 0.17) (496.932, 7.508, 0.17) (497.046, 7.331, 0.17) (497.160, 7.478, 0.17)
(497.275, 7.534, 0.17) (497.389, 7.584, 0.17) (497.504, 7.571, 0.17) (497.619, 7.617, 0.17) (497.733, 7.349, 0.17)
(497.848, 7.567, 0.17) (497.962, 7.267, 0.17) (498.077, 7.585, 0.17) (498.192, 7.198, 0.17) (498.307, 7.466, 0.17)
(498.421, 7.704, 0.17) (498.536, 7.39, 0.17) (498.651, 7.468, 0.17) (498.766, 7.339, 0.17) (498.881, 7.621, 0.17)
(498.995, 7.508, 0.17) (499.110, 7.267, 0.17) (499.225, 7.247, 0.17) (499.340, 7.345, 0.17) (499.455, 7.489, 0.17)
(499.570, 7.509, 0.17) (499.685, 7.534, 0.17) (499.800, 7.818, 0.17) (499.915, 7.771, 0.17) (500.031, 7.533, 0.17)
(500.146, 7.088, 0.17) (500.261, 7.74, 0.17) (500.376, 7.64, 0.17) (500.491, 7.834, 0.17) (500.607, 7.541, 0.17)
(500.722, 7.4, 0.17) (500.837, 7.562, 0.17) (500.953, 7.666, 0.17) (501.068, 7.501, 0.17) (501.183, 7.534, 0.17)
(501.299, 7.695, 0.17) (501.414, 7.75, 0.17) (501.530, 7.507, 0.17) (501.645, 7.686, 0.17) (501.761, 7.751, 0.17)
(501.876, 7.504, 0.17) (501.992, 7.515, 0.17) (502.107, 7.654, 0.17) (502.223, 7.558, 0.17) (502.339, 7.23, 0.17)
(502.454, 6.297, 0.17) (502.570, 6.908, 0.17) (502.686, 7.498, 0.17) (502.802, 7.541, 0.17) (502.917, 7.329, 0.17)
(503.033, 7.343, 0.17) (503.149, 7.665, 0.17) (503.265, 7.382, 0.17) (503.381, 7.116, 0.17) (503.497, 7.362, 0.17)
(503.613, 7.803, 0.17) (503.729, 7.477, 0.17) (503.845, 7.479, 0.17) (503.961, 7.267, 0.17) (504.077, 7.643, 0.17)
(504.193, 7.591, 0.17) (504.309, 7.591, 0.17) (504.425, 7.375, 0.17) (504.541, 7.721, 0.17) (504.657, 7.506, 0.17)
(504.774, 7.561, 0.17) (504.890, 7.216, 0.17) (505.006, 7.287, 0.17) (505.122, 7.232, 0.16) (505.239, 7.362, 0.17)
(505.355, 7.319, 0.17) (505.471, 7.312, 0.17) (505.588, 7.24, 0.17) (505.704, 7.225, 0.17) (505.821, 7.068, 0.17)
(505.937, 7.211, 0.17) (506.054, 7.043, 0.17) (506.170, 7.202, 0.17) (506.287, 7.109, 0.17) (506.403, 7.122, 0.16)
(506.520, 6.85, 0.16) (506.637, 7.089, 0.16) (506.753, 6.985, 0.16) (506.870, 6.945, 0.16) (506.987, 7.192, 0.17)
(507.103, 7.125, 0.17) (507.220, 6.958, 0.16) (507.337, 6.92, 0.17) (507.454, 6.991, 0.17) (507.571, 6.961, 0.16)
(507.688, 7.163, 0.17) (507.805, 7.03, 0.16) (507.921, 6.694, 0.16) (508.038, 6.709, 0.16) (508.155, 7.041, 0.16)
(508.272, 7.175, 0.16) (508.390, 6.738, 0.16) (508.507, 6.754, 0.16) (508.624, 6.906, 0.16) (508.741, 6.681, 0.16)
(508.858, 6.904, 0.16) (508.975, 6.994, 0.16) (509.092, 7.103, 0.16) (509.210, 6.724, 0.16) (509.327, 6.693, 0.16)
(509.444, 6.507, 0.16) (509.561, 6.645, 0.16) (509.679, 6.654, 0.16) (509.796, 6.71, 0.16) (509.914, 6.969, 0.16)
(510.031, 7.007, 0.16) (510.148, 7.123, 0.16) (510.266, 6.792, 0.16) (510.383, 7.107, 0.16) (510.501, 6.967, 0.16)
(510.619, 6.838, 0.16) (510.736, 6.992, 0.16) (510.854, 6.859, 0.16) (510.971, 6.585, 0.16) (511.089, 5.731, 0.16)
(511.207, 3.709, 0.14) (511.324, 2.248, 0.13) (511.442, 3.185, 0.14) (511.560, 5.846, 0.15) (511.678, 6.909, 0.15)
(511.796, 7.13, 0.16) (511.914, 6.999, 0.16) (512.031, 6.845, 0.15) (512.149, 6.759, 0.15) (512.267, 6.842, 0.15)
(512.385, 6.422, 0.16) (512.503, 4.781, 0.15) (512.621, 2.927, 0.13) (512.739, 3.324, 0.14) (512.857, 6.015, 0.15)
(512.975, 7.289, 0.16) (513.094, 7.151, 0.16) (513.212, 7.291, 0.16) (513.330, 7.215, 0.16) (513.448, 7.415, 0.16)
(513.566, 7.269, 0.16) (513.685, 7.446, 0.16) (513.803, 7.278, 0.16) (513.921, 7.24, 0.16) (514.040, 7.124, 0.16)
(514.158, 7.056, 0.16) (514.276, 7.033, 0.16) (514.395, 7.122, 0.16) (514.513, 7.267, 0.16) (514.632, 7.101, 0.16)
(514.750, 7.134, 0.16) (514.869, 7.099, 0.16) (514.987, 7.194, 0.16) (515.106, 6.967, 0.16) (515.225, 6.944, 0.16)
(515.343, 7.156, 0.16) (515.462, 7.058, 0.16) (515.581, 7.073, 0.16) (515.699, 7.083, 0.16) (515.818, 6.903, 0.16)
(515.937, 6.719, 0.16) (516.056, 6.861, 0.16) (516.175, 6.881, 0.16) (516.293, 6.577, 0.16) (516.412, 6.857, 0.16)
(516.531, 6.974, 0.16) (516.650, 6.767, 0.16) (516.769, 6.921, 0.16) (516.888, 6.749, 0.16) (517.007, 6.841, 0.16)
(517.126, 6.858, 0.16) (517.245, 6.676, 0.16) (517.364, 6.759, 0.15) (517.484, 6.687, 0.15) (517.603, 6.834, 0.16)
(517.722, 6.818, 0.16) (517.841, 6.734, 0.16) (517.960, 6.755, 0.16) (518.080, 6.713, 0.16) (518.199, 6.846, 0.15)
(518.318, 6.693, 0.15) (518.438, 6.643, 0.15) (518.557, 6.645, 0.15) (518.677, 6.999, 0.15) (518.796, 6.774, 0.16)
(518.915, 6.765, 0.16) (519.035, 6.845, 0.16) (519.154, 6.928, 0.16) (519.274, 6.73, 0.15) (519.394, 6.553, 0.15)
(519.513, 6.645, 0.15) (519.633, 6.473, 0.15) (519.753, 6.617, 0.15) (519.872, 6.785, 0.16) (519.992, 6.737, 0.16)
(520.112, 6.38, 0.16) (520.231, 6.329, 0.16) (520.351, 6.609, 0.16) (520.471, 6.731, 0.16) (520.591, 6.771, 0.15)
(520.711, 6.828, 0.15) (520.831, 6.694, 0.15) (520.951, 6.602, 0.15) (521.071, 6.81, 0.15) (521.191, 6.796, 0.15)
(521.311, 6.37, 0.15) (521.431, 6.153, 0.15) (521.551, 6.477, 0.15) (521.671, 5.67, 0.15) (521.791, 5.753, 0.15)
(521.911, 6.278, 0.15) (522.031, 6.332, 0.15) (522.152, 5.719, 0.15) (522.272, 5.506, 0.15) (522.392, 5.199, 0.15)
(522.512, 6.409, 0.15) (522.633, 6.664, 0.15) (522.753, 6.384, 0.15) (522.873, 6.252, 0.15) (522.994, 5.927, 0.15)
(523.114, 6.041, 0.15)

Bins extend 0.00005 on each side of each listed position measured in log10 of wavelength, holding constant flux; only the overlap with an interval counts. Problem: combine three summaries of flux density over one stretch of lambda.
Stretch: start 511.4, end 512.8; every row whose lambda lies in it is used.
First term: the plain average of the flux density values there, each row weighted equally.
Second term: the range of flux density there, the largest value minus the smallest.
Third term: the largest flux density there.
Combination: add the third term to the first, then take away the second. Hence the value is 8.6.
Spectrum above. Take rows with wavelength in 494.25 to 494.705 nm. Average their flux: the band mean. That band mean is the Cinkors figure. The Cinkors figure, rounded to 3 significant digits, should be 7.60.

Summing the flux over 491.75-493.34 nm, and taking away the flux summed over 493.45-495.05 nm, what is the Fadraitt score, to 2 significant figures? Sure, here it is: 1.5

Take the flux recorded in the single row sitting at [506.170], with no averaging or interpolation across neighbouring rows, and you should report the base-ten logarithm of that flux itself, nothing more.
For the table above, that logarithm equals 0.857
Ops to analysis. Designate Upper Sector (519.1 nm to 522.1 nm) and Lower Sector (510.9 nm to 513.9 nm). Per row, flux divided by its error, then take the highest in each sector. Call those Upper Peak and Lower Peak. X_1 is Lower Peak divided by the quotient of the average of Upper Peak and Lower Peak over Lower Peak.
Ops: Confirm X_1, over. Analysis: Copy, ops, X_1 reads 47.1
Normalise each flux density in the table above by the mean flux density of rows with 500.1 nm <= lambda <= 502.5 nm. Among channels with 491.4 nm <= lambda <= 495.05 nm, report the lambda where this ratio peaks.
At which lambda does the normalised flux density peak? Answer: 491.696 nm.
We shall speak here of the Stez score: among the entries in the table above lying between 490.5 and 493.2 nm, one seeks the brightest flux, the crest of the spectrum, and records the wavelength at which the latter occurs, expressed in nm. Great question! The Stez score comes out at 491.696 nm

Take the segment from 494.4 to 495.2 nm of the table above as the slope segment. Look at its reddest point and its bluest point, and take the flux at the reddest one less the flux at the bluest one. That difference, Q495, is -0.11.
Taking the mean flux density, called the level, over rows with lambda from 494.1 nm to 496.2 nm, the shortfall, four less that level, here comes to -3.52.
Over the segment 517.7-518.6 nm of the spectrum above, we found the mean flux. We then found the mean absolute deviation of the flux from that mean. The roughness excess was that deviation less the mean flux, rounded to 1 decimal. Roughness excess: -6.7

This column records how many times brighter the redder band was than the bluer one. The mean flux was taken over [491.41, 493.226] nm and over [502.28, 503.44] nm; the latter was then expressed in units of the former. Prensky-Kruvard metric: 0.94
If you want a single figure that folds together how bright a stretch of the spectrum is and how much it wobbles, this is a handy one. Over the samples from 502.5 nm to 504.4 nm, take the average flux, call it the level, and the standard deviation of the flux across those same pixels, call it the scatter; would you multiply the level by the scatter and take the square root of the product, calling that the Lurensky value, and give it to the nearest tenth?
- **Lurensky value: 1.3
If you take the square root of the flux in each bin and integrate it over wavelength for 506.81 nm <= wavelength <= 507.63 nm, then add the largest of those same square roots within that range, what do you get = 4.85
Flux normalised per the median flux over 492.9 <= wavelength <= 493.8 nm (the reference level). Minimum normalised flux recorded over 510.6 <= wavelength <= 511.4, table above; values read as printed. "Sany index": 0.30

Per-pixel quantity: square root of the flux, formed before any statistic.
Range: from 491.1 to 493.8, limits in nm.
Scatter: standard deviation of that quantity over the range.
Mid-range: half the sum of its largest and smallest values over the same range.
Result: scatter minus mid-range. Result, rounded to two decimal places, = -2.75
